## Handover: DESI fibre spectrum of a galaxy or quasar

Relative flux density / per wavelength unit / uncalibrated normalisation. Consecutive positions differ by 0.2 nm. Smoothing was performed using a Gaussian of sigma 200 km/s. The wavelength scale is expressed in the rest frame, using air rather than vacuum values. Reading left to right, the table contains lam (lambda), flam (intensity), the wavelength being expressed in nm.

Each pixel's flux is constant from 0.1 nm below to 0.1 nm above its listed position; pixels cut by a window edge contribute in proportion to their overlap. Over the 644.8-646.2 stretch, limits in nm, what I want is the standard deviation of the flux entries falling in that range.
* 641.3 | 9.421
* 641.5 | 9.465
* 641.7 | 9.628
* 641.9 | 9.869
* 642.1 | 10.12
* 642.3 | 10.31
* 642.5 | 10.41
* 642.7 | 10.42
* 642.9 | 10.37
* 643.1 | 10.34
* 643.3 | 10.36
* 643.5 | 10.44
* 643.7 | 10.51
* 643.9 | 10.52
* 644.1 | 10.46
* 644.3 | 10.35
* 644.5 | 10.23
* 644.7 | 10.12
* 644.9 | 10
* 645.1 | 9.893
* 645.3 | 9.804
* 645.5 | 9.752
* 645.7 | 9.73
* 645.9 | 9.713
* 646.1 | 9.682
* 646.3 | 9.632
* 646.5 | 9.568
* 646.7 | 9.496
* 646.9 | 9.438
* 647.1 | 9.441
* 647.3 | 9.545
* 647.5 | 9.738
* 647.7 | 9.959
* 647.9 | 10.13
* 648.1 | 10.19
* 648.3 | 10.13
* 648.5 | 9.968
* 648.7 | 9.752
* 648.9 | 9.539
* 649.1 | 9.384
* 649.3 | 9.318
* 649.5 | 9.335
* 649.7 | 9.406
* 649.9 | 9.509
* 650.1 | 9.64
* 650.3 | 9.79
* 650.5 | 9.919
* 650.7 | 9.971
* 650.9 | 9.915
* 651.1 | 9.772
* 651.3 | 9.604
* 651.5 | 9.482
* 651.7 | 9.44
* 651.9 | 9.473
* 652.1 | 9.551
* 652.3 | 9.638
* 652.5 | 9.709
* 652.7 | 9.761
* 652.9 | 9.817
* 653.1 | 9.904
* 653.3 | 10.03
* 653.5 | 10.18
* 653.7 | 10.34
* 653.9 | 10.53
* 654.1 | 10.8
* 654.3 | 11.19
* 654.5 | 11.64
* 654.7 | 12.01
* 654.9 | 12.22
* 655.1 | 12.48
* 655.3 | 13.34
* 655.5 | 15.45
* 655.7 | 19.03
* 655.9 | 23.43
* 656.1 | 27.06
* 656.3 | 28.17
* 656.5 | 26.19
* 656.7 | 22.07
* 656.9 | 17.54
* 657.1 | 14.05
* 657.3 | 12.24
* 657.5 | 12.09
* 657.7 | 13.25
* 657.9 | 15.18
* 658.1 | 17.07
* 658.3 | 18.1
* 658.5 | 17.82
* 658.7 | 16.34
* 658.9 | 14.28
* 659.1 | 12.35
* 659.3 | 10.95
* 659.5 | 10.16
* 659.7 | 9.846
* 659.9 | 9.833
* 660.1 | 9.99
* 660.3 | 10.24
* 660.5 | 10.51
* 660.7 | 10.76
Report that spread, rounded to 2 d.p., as 0.11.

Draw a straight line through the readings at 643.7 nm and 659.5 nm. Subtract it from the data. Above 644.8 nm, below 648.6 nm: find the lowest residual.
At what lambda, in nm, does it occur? 646.9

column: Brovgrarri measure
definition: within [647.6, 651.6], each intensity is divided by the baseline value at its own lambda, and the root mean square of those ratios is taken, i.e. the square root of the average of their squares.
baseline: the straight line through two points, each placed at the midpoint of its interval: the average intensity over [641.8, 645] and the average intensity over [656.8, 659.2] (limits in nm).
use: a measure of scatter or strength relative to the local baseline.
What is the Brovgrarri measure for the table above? 0.79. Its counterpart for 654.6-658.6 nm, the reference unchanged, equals 1.25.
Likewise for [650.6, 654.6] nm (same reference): 0.76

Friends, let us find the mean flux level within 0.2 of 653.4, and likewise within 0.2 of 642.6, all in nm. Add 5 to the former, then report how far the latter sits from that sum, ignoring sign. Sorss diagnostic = 4.7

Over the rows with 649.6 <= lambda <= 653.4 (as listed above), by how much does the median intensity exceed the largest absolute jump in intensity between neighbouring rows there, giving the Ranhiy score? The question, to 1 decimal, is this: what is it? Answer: 9.5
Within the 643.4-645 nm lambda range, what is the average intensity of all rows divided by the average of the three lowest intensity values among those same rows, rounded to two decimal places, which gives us 1.02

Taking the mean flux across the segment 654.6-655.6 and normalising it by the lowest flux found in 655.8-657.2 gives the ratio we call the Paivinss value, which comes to 0.932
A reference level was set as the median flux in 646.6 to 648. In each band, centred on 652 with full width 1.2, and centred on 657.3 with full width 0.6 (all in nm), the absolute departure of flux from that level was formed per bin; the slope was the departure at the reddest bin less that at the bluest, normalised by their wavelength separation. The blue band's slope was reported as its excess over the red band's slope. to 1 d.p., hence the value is 5.0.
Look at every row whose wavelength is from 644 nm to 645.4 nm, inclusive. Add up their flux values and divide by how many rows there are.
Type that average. 10.12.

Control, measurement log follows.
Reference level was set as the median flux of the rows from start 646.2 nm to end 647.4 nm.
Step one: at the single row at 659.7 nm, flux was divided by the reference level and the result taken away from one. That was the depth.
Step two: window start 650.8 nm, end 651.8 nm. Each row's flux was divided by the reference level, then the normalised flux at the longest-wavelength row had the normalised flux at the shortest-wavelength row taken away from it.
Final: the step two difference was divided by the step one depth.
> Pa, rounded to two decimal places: 1.46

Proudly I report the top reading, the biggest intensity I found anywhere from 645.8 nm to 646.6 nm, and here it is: 9.713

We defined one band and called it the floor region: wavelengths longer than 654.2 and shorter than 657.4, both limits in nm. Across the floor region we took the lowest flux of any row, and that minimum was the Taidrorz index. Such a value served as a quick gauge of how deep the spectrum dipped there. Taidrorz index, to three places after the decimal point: 11.190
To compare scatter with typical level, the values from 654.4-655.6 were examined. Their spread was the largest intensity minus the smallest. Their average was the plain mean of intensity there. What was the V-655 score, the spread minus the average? -9.0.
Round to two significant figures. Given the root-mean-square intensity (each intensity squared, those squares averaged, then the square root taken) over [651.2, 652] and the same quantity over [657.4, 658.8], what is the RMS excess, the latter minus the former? 6.3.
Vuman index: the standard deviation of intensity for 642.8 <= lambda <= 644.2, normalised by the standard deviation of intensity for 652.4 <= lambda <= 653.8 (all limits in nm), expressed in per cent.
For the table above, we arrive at 31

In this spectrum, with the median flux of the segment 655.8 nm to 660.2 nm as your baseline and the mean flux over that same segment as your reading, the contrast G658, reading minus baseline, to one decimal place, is 1.5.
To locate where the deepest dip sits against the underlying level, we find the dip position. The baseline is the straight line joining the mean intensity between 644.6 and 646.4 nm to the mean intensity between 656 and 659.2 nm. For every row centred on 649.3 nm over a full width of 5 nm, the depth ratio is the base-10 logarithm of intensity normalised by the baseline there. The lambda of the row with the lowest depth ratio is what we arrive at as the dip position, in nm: 651.7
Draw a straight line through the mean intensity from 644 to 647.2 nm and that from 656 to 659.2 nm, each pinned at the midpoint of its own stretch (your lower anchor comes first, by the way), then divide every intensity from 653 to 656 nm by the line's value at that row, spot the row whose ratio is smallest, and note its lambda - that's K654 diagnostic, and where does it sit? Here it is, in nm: 653.1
